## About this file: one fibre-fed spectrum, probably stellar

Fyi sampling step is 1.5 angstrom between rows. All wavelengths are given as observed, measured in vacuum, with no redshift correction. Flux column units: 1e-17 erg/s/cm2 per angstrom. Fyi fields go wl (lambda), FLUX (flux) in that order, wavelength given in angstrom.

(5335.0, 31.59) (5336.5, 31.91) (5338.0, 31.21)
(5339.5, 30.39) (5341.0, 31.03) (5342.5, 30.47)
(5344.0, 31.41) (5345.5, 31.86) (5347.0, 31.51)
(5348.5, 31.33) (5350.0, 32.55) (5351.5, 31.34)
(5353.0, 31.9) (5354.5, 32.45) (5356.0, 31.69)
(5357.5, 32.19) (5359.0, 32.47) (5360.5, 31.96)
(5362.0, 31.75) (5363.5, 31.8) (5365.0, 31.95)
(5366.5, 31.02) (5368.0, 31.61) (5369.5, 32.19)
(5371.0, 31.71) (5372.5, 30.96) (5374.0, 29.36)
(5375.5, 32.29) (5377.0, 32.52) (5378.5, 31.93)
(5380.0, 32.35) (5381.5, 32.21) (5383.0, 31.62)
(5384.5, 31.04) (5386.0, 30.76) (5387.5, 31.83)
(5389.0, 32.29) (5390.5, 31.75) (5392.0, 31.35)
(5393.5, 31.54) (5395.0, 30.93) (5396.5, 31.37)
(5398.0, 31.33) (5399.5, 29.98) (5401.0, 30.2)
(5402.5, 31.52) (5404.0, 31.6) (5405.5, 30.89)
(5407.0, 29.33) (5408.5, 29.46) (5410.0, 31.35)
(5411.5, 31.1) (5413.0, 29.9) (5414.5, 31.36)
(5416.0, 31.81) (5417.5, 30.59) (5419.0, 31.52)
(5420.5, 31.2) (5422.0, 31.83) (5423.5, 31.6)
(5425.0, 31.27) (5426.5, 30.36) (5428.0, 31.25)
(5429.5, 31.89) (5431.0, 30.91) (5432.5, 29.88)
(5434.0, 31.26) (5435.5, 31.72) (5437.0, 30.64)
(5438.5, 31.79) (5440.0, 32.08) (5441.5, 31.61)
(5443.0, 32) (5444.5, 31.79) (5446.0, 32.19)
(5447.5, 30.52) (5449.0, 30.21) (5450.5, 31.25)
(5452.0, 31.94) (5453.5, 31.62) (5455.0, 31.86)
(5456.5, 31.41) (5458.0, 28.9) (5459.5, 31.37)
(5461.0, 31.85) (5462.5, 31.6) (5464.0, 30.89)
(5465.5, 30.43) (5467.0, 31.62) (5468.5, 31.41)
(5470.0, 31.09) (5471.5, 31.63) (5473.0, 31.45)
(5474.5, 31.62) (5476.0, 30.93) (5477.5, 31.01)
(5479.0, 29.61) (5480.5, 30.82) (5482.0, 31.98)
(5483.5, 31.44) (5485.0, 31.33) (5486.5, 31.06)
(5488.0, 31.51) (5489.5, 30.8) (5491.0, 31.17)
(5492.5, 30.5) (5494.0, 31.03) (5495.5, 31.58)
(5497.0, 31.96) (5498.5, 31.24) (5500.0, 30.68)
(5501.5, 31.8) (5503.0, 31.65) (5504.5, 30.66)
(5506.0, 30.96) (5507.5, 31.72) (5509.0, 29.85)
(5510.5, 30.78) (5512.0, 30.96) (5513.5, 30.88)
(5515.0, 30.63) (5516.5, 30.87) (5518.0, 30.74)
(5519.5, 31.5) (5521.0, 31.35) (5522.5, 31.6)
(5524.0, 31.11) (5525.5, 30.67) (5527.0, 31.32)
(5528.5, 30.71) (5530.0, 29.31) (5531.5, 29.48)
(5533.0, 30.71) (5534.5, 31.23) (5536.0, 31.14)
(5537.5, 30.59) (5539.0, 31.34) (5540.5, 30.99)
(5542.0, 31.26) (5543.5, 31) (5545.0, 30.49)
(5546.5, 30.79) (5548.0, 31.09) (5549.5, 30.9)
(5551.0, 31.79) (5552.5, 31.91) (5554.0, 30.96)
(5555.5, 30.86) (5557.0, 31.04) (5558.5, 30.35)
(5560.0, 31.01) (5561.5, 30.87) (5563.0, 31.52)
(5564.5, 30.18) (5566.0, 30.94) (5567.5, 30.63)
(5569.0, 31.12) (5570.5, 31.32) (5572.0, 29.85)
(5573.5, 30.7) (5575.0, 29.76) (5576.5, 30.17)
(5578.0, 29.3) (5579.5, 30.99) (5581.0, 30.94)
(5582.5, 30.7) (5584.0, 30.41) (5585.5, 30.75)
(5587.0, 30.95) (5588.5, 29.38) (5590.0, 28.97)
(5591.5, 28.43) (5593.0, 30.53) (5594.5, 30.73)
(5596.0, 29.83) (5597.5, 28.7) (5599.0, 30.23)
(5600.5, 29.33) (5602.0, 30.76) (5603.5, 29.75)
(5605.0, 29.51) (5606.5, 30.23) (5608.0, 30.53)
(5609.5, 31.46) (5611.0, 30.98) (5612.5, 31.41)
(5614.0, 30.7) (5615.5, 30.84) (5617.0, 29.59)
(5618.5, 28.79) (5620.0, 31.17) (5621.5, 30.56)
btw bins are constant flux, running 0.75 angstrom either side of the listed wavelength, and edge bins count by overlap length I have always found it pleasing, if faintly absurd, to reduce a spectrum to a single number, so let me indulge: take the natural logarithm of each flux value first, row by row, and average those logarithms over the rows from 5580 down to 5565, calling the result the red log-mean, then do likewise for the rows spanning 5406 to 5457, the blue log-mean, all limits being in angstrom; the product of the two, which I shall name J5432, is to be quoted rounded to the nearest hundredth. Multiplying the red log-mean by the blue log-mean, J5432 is 11.75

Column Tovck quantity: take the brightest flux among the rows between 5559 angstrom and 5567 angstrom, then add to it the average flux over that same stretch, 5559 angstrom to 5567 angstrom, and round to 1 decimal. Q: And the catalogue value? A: 62.4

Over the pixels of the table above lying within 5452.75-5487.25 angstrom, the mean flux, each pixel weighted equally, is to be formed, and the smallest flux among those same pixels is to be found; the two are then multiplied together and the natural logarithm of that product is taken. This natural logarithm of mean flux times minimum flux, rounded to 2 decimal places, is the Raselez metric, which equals 6.80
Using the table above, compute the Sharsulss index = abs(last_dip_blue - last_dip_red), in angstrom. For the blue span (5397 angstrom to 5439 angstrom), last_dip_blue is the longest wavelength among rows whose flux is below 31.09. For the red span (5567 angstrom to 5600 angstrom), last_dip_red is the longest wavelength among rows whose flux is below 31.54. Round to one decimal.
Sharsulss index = 162.0 angstrom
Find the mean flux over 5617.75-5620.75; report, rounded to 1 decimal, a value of 30.0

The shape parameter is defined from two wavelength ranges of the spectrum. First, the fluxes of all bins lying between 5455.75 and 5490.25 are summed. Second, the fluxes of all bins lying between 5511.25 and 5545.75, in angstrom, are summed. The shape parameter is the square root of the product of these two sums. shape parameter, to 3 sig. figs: 713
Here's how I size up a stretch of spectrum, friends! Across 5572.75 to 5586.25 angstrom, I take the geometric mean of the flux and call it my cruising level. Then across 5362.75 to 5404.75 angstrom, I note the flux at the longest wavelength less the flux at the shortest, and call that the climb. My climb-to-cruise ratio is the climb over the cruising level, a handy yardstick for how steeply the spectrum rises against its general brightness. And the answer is -0.007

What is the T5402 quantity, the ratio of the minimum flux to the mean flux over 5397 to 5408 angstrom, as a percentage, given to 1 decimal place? 95.6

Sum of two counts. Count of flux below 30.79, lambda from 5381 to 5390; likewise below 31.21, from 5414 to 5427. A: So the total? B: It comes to 4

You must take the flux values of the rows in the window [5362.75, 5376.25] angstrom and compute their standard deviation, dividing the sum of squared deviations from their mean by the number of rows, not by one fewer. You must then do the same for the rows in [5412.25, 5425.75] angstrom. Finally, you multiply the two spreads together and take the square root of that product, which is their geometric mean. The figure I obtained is 0.71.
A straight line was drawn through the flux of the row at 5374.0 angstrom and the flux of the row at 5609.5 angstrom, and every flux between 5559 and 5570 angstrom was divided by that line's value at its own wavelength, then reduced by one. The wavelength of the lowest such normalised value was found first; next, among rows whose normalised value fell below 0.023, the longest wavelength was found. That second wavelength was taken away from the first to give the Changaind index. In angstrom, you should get -4.5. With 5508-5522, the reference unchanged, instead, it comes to -12.0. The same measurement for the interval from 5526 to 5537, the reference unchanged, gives -6.0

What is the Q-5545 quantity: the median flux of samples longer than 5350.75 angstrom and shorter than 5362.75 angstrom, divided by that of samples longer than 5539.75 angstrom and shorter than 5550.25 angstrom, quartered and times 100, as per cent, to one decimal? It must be 25.8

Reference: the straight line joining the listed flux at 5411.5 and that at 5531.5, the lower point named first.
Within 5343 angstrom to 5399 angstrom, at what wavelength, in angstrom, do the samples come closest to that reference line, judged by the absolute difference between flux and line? 5353.0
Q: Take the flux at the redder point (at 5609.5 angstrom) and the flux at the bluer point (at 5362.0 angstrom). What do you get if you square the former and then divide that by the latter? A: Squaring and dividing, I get 31.2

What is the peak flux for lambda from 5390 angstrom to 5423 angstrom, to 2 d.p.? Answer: 31.83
